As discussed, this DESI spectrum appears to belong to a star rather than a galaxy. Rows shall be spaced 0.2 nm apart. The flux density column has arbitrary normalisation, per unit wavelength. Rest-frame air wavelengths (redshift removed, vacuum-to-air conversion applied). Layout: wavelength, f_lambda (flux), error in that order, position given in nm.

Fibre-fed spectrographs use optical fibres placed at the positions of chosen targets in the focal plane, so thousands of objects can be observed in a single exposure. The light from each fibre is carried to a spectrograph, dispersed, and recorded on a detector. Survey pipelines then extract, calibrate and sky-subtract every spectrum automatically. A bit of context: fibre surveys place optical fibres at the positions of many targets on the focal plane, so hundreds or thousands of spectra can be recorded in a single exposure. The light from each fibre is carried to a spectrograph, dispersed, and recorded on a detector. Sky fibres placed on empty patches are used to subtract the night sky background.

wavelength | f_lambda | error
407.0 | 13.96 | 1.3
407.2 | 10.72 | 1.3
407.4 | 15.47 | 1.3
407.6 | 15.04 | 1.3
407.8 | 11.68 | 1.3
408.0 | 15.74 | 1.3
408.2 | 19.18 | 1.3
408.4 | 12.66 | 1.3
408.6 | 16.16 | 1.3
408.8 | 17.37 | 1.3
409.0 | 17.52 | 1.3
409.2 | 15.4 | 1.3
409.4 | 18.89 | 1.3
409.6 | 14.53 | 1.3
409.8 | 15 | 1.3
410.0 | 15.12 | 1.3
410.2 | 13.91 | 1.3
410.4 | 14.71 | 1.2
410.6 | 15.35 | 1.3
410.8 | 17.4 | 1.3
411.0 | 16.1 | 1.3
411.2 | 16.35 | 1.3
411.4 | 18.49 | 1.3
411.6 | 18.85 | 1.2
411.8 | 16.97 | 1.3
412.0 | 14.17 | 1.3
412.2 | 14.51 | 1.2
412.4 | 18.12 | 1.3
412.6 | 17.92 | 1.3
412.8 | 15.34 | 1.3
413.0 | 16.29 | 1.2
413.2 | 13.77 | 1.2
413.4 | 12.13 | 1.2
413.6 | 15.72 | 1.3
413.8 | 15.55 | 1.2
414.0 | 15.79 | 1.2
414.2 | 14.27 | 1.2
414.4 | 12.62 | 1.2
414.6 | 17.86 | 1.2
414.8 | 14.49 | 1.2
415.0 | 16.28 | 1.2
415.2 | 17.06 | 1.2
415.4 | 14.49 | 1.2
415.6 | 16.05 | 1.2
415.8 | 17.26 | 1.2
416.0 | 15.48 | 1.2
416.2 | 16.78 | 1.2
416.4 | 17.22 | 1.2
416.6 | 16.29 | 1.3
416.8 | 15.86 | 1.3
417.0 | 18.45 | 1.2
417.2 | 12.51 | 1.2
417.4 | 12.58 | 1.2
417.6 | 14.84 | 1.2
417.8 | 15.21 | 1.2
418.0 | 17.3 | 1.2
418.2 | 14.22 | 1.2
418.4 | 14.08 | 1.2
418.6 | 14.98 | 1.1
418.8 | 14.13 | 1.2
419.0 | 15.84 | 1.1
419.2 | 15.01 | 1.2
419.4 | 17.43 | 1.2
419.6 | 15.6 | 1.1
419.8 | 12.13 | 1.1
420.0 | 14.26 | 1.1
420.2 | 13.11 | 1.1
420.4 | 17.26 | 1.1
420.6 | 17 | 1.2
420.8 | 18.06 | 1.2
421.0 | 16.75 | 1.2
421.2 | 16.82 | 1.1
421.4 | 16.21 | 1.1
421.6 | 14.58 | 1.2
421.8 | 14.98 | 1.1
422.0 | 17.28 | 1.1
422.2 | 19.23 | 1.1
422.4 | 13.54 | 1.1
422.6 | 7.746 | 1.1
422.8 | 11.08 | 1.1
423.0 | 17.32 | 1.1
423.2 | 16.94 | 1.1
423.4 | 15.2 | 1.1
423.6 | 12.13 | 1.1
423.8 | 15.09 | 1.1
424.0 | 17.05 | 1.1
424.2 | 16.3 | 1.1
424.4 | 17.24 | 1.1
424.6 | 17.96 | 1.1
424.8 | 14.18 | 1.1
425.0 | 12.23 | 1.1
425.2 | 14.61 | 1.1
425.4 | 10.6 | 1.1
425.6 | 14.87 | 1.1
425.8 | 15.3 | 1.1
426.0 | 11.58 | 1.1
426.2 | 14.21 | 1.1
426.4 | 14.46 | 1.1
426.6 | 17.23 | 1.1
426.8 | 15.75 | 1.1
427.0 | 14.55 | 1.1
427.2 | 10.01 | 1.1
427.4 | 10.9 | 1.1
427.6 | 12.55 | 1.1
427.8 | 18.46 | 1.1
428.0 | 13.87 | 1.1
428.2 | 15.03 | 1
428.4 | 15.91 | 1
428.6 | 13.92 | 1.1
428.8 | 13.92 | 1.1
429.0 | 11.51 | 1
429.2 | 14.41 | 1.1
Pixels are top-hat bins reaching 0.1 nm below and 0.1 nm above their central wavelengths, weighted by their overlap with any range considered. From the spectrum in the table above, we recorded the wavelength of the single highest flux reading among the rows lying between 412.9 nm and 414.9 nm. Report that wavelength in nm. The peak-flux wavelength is 414.6 nm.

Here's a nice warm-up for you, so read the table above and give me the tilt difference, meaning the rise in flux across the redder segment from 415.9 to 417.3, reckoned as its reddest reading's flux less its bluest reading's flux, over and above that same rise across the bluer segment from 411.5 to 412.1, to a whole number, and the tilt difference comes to 2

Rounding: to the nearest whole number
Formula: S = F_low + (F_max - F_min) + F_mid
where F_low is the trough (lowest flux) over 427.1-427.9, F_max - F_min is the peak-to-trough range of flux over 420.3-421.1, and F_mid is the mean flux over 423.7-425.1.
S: 27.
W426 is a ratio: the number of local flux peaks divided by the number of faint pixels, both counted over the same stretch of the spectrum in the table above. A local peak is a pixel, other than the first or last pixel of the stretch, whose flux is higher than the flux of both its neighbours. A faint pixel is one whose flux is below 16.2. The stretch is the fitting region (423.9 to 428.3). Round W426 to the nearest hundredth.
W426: 0.31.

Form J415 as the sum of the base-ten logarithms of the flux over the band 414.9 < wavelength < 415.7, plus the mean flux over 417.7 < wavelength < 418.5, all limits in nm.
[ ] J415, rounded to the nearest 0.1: 20.0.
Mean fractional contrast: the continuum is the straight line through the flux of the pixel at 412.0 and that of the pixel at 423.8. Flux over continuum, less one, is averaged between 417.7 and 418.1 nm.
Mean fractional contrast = 0.11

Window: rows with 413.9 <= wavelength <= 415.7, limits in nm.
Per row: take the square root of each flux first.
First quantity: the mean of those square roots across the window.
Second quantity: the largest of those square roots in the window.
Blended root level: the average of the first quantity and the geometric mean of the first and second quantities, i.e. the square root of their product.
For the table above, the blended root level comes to 4.00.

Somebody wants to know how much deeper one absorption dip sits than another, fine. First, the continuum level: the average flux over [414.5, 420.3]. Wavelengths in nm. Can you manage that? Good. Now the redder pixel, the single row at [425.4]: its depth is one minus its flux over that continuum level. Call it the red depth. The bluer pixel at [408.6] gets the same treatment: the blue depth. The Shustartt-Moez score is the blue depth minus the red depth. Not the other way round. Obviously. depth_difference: -0.36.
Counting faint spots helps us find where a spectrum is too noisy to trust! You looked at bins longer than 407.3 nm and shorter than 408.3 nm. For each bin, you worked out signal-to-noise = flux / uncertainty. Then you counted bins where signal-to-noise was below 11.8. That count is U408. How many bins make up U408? 2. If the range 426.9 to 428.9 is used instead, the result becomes 3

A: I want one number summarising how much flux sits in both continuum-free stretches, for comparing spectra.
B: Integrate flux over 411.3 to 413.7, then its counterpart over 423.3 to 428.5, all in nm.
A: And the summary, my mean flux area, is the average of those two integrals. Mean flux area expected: 57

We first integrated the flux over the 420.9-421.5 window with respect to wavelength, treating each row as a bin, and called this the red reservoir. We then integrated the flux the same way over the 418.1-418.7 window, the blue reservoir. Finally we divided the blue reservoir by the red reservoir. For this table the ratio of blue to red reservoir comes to 0.9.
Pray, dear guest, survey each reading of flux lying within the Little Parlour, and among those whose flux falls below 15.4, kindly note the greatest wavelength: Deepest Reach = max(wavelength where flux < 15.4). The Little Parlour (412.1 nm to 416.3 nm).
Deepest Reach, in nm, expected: 415.4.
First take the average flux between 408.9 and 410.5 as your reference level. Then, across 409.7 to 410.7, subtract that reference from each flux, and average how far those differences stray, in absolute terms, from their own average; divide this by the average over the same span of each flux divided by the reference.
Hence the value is 0.43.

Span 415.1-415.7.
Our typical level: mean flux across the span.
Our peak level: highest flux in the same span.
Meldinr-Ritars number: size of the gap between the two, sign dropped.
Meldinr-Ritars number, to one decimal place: 1.2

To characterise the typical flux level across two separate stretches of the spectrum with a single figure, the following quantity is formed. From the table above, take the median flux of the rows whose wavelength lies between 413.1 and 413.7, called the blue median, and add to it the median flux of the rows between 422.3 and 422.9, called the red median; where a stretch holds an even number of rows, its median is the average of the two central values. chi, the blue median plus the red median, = 25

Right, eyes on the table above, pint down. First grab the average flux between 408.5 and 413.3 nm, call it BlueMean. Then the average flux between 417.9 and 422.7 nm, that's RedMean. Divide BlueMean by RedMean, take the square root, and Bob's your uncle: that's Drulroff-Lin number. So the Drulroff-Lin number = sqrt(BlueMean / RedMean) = 1.03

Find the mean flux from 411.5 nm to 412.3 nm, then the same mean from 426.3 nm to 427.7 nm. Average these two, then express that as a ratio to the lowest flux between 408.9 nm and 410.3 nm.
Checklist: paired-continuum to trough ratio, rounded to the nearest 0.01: 1.07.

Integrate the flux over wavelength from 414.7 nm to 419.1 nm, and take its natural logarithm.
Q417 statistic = 4.22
